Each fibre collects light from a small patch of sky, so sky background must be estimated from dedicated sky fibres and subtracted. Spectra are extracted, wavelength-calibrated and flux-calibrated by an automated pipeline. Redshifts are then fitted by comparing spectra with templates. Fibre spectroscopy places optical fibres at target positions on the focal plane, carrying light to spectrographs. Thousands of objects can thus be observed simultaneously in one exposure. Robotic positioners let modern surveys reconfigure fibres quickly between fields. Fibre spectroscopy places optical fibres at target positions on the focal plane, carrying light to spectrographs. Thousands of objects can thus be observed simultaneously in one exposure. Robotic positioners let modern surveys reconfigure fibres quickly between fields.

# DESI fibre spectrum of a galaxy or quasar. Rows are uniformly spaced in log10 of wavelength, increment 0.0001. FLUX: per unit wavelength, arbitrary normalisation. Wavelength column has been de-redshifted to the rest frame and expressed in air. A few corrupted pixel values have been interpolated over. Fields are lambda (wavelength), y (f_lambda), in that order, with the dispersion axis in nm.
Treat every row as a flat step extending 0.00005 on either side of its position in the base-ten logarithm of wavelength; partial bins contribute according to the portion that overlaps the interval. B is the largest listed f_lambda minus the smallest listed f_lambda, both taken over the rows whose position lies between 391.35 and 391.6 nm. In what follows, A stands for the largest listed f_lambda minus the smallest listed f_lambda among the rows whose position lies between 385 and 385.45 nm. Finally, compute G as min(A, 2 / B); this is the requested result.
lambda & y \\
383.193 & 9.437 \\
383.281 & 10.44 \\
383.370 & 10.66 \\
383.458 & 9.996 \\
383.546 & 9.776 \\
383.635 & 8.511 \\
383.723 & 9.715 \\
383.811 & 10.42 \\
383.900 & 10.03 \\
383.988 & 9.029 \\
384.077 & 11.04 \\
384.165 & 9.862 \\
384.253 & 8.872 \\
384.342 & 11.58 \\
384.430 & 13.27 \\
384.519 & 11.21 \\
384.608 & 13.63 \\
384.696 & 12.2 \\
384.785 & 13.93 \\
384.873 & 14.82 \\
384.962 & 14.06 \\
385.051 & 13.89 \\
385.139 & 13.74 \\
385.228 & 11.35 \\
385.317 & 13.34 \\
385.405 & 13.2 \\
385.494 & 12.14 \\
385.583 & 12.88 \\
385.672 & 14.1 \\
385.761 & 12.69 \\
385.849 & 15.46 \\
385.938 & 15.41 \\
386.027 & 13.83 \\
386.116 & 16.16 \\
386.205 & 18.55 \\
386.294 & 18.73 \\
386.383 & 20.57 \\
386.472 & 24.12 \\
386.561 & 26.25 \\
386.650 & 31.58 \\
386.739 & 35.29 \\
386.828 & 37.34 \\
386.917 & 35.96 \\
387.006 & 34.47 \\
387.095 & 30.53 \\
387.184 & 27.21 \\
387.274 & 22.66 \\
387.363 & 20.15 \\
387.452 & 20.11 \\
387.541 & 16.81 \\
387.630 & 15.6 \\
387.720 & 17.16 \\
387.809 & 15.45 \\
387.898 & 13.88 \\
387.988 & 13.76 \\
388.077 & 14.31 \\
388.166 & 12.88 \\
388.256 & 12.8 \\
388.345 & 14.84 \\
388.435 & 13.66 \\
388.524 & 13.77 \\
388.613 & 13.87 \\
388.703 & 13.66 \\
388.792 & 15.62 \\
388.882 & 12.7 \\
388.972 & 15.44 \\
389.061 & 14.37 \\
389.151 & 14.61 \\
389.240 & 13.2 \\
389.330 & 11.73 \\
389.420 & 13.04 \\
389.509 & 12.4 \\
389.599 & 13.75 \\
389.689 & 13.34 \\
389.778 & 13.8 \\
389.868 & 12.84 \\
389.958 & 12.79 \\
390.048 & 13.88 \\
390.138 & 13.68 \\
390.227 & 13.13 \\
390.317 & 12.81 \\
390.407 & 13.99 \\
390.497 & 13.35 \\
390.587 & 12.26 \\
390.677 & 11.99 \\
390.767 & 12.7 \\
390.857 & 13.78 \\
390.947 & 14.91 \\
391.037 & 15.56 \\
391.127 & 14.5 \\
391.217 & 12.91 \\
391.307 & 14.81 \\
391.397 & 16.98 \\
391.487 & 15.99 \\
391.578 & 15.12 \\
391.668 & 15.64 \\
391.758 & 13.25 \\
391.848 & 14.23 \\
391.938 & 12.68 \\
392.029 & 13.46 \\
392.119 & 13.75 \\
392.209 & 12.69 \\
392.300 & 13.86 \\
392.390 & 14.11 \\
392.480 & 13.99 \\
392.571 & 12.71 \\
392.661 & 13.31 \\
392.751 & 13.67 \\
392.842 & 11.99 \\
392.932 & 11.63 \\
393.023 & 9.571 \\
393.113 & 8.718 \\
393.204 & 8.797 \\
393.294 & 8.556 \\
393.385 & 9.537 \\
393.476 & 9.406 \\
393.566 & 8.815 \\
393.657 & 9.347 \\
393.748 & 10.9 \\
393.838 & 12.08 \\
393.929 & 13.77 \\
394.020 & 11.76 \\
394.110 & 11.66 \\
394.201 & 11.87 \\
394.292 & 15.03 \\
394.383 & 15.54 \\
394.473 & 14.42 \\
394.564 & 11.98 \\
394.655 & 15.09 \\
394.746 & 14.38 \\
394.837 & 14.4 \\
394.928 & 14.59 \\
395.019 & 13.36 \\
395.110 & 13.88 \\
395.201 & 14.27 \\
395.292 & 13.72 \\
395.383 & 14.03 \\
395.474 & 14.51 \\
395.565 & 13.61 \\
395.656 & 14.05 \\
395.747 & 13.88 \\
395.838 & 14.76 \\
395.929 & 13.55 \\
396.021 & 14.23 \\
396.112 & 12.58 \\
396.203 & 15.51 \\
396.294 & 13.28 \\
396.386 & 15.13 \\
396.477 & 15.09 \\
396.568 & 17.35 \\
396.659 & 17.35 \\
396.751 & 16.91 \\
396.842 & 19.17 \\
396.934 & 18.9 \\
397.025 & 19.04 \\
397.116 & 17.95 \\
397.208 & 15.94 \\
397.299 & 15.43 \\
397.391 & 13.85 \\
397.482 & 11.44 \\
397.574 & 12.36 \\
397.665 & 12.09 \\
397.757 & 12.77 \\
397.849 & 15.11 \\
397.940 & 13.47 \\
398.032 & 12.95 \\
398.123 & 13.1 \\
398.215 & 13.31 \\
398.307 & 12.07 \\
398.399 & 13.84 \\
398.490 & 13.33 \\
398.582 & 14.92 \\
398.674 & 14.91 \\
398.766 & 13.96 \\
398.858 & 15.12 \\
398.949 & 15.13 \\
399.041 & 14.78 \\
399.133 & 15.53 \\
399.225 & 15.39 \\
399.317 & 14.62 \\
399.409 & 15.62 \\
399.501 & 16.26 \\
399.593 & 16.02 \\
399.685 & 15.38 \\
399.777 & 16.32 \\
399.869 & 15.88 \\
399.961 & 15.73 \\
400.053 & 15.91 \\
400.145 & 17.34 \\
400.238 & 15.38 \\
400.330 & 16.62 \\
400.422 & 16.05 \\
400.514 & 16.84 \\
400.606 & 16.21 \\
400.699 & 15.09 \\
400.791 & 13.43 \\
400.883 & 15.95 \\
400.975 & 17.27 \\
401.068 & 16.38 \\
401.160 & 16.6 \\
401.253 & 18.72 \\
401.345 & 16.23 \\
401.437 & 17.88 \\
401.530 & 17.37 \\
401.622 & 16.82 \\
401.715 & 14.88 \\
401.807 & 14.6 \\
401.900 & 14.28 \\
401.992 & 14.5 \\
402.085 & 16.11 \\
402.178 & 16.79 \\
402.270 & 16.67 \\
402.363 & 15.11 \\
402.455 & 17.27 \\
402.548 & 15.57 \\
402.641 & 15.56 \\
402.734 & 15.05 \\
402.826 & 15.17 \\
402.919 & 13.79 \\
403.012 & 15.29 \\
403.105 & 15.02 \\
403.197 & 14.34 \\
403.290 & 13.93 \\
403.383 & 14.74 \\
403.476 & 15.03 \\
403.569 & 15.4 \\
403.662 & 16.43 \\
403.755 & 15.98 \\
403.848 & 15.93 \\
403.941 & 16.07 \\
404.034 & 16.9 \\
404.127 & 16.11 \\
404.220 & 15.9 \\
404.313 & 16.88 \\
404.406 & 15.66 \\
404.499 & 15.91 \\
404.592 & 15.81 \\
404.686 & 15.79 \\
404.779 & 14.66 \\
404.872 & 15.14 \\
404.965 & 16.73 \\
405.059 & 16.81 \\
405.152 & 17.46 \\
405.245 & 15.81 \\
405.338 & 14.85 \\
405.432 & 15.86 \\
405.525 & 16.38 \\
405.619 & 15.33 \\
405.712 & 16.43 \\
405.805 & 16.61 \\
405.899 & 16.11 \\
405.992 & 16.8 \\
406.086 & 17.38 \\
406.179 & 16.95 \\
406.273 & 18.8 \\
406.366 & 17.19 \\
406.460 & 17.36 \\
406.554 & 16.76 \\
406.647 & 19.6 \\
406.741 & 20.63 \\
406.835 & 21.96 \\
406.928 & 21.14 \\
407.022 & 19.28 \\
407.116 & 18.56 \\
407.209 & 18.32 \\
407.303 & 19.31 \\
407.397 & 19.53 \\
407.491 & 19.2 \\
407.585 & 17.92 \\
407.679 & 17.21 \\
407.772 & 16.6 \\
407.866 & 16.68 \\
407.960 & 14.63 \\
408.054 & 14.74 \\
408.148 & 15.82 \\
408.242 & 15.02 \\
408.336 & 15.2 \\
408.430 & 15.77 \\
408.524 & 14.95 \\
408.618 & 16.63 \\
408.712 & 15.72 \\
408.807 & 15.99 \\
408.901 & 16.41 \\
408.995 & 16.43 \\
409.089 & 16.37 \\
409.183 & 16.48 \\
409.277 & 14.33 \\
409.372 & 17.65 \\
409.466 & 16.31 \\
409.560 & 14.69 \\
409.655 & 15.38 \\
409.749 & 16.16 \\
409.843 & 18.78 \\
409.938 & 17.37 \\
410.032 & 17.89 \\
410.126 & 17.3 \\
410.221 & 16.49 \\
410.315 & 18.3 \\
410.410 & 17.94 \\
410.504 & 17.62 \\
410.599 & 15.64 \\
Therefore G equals 1.1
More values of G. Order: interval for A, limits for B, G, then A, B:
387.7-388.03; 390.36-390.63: 1.2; 3.4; 1.7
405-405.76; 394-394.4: 0.5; 2.6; 3.9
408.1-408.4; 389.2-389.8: 0.8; 0.8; 2.1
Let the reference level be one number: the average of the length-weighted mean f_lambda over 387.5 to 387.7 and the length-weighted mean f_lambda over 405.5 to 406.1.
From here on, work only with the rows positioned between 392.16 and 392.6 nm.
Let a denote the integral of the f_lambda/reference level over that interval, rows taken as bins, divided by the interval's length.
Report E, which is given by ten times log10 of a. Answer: -0.83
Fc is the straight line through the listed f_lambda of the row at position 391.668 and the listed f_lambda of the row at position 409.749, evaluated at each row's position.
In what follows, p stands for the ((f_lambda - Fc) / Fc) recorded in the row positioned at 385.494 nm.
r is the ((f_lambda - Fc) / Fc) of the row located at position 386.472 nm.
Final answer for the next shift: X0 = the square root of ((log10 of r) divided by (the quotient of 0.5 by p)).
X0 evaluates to 0.33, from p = -0.21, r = 0.56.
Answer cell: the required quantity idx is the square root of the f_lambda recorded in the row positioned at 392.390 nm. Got 3.8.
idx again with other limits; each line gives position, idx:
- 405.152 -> 4.2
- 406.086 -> 4.2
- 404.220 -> 4.0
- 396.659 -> 4.2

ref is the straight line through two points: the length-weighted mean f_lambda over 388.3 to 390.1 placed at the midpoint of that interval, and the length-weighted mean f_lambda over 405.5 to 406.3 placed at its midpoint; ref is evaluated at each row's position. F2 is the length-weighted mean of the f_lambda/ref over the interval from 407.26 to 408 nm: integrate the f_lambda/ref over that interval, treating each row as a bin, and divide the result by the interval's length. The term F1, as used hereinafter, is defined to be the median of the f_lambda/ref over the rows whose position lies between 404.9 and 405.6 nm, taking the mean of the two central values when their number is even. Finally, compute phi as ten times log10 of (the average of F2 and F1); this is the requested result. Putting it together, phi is 0.0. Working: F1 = 0.98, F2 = 1.037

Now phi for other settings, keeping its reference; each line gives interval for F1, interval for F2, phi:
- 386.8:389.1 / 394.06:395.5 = 0.2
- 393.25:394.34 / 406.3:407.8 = -0.2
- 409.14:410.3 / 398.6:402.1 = -0.1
